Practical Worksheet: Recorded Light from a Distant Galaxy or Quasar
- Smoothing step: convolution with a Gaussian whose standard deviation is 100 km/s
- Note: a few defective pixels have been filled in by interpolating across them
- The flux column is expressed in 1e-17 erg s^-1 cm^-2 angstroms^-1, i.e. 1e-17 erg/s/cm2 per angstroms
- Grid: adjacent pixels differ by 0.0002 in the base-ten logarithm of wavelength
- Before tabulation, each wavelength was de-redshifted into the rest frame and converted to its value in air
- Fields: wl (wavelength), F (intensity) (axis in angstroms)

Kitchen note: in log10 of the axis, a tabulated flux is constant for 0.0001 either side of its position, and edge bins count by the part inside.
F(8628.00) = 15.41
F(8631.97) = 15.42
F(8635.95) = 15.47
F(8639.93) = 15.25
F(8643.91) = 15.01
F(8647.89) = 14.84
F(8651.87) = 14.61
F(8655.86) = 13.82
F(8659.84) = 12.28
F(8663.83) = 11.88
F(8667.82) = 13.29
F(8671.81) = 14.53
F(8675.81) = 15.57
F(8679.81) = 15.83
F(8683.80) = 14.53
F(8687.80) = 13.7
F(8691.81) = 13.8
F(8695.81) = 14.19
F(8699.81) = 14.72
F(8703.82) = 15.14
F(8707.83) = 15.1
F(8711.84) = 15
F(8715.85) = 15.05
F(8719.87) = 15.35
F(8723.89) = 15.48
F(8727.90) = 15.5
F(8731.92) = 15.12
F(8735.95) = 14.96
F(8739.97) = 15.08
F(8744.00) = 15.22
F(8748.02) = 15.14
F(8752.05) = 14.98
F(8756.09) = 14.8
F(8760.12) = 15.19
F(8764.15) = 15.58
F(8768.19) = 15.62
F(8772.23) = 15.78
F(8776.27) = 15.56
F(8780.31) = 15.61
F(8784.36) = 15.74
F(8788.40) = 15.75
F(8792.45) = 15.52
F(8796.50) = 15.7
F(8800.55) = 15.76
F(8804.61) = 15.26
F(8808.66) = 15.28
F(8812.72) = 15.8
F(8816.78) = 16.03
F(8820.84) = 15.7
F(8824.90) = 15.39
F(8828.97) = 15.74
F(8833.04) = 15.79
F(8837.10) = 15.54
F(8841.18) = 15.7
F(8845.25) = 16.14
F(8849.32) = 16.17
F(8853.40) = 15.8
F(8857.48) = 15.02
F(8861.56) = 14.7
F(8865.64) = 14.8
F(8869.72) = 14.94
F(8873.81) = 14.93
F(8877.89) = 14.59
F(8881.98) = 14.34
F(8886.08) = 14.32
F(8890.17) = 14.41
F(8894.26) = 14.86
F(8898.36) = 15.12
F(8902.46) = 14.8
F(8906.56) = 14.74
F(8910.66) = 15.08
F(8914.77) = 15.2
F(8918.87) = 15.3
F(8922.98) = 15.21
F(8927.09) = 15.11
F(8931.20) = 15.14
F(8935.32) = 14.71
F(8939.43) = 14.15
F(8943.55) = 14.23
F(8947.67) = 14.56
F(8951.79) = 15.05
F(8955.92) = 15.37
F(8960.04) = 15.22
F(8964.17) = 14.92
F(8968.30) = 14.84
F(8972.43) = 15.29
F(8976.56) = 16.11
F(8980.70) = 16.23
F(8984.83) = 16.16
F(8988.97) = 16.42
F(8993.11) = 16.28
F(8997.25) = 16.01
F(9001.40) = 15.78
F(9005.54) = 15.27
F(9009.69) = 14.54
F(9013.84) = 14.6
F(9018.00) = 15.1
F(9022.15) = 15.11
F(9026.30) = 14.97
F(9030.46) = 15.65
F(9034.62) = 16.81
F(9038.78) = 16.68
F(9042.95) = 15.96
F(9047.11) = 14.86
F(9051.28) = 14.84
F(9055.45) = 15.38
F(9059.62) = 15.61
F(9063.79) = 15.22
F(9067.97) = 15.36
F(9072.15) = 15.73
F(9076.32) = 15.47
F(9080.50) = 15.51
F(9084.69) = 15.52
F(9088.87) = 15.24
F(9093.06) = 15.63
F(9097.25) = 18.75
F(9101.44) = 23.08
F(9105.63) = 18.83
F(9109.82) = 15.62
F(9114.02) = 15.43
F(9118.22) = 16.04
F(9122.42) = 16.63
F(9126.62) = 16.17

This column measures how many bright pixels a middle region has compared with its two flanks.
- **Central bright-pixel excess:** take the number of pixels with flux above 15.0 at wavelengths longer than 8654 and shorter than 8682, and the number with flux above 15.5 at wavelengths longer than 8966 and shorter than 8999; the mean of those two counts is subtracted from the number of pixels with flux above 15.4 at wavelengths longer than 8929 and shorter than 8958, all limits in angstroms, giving -4.0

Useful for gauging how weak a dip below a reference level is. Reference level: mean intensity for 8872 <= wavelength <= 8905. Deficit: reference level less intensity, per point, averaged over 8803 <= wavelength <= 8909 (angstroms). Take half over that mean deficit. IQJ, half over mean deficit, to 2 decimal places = -0.90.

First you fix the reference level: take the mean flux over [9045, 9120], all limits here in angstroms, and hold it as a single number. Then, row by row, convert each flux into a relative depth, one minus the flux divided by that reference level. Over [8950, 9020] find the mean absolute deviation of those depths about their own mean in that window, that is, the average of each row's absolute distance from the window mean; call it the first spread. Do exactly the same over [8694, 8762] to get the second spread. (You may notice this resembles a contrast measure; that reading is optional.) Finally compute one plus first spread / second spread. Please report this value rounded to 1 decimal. 3.7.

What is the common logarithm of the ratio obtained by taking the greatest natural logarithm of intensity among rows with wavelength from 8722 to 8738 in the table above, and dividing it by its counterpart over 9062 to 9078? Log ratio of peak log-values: -0.0023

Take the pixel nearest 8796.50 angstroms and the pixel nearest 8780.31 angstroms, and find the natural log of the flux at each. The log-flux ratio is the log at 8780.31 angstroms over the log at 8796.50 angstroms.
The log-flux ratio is 1.00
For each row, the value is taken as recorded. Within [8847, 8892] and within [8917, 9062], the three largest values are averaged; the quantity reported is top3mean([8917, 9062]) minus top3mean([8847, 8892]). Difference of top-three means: 1.0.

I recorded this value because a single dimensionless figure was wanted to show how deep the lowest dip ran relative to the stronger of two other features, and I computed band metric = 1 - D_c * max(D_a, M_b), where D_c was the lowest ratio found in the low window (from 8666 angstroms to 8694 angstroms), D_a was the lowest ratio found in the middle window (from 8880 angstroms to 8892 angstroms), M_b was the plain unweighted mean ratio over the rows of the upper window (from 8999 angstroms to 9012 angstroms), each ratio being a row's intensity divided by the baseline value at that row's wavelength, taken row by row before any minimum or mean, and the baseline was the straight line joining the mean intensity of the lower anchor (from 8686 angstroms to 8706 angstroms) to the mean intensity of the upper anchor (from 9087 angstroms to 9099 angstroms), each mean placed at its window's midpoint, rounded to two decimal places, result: 0.11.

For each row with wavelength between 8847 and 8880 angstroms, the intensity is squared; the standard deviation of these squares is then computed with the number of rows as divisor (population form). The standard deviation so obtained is 16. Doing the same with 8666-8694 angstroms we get 26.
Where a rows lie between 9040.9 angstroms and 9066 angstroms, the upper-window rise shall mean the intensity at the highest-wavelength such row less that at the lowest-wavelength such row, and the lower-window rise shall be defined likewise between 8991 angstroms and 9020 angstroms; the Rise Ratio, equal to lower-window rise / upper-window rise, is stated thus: 1.6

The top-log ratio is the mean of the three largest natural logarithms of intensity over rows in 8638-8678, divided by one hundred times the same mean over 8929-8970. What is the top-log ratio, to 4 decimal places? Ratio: 0.0100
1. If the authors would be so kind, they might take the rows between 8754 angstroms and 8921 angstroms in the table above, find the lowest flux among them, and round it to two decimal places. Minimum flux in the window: 14.32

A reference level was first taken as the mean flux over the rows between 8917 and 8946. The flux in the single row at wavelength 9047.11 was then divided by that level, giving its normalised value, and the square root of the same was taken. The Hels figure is 1.00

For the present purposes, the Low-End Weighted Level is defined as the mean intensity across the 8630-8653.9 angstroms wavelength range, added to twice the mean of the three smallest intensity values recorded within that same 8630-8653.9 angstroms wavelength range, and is 44.7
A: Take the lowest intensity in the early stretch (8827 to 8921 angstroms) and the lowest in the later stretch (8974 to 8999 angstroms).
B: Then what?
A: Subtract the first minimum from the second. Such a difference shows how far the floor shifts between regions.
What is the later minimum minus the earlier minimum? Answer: 1.7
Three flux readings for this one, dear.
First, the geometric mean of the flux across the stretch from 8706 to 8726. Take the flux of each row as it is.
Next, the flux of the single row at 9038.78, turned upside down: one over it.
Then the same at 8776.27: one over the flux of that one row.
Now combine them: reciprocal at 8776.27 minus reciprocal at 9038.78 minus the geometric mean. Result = -15.2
